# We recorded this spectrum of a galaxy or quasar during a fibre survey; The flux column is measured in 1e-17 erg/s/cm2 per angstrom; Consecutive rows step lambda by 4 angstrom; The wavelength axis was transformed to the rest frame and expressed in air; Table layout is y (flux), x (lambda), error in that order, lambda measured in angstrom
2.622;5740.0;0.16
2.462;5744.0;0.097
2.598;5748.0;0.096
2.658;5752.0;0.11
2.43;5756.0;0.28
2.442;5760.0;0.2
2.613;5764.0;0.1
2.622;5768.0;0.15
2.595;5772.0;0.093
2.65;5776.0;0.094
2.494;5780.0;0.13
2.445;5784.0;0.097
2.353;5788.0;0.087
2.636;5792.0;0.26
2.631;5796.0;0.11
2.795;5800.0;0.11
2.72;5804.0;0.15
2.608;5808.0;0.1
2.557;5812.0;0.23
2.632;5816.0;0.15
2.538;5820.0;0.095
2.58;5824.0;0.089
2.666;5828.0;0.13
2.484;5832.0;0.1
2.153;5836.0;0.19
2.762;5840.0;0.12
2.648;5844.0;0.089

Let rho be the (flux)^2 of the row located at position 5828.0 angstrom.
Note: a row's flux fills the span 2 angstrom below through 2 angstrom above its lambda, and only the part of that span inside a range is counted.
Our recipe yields 7.1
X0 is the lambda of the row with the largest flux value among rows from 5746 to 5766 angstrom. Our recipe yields 5752.0 angstrom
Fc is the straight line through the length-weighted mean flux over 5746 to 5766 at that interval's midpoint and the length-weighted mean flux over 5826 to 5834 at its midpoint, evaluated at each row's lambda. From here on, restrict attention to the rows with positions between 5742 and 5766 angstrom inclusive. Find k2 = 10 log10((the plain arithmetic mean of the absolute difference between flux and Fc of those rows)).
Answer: -10.5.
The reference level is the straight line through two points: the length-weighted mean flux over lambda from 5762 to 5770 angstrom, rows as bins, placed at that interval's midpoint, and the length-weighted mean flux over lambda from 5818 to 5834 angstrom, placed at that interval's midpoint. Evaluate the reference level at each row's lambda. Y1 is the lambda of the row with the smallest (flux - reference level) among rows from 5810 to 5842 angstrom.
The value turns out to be 5836.0 angstrom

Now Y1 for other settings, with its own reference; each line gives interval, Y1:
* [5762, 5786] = 5784.0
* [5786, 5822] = 5788.0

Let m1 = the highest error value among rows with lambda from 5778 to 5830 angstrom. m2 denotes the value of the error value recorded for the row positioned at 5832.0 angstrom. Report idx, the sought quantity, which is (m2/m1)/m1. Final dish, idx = 1.5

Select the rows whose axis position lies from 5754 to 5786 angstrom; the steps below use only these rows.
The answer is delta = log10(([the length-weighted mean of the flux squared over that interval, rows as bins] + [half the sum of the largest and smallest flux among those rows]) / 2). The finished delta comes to 0.652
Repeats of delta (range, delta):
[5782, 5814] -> 0.668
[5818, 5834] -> 0.661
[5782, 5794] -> 0.636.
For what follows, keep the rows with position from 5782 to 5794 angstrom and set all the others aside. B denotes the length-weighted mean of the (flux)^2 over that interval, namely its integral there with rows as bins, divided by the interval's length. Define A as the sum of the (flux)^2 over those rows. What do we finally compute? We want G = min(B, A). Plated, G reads 6.15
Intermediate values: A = 18.5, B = 6.2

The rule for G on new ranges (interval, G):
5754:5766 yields 6.23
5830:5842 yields 6.14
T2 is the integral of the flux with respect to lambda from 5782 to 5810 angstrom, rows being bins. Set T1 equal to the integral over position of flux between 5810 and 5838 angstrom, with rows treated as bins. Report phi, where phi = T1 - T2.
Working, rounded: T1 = 70.4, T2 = 72.8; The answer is -2.3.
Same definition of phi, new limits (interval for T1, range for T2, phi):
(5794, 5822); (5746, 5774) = 2.1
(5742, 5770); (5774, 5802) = -0.7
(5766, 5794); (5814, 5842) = -0.1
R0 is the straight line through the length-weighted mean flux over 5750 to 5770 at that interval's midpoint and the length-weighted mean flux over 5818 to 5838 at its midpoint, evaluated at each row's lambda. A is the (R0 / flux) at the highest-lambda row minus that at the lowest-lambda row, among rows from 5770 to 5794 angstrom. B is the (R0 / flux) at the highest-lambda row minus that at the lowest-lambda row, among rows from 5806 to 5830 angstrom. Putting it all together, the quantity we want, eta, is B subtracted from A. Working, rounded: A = -0.02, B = -0.028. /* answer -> 0.01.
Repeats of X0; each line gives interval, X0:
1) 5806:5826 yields 5816.0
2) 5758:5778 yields 5776.0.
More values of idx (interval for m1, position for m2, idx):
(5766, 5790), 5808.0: 4.4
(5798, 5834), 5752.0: 2.1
